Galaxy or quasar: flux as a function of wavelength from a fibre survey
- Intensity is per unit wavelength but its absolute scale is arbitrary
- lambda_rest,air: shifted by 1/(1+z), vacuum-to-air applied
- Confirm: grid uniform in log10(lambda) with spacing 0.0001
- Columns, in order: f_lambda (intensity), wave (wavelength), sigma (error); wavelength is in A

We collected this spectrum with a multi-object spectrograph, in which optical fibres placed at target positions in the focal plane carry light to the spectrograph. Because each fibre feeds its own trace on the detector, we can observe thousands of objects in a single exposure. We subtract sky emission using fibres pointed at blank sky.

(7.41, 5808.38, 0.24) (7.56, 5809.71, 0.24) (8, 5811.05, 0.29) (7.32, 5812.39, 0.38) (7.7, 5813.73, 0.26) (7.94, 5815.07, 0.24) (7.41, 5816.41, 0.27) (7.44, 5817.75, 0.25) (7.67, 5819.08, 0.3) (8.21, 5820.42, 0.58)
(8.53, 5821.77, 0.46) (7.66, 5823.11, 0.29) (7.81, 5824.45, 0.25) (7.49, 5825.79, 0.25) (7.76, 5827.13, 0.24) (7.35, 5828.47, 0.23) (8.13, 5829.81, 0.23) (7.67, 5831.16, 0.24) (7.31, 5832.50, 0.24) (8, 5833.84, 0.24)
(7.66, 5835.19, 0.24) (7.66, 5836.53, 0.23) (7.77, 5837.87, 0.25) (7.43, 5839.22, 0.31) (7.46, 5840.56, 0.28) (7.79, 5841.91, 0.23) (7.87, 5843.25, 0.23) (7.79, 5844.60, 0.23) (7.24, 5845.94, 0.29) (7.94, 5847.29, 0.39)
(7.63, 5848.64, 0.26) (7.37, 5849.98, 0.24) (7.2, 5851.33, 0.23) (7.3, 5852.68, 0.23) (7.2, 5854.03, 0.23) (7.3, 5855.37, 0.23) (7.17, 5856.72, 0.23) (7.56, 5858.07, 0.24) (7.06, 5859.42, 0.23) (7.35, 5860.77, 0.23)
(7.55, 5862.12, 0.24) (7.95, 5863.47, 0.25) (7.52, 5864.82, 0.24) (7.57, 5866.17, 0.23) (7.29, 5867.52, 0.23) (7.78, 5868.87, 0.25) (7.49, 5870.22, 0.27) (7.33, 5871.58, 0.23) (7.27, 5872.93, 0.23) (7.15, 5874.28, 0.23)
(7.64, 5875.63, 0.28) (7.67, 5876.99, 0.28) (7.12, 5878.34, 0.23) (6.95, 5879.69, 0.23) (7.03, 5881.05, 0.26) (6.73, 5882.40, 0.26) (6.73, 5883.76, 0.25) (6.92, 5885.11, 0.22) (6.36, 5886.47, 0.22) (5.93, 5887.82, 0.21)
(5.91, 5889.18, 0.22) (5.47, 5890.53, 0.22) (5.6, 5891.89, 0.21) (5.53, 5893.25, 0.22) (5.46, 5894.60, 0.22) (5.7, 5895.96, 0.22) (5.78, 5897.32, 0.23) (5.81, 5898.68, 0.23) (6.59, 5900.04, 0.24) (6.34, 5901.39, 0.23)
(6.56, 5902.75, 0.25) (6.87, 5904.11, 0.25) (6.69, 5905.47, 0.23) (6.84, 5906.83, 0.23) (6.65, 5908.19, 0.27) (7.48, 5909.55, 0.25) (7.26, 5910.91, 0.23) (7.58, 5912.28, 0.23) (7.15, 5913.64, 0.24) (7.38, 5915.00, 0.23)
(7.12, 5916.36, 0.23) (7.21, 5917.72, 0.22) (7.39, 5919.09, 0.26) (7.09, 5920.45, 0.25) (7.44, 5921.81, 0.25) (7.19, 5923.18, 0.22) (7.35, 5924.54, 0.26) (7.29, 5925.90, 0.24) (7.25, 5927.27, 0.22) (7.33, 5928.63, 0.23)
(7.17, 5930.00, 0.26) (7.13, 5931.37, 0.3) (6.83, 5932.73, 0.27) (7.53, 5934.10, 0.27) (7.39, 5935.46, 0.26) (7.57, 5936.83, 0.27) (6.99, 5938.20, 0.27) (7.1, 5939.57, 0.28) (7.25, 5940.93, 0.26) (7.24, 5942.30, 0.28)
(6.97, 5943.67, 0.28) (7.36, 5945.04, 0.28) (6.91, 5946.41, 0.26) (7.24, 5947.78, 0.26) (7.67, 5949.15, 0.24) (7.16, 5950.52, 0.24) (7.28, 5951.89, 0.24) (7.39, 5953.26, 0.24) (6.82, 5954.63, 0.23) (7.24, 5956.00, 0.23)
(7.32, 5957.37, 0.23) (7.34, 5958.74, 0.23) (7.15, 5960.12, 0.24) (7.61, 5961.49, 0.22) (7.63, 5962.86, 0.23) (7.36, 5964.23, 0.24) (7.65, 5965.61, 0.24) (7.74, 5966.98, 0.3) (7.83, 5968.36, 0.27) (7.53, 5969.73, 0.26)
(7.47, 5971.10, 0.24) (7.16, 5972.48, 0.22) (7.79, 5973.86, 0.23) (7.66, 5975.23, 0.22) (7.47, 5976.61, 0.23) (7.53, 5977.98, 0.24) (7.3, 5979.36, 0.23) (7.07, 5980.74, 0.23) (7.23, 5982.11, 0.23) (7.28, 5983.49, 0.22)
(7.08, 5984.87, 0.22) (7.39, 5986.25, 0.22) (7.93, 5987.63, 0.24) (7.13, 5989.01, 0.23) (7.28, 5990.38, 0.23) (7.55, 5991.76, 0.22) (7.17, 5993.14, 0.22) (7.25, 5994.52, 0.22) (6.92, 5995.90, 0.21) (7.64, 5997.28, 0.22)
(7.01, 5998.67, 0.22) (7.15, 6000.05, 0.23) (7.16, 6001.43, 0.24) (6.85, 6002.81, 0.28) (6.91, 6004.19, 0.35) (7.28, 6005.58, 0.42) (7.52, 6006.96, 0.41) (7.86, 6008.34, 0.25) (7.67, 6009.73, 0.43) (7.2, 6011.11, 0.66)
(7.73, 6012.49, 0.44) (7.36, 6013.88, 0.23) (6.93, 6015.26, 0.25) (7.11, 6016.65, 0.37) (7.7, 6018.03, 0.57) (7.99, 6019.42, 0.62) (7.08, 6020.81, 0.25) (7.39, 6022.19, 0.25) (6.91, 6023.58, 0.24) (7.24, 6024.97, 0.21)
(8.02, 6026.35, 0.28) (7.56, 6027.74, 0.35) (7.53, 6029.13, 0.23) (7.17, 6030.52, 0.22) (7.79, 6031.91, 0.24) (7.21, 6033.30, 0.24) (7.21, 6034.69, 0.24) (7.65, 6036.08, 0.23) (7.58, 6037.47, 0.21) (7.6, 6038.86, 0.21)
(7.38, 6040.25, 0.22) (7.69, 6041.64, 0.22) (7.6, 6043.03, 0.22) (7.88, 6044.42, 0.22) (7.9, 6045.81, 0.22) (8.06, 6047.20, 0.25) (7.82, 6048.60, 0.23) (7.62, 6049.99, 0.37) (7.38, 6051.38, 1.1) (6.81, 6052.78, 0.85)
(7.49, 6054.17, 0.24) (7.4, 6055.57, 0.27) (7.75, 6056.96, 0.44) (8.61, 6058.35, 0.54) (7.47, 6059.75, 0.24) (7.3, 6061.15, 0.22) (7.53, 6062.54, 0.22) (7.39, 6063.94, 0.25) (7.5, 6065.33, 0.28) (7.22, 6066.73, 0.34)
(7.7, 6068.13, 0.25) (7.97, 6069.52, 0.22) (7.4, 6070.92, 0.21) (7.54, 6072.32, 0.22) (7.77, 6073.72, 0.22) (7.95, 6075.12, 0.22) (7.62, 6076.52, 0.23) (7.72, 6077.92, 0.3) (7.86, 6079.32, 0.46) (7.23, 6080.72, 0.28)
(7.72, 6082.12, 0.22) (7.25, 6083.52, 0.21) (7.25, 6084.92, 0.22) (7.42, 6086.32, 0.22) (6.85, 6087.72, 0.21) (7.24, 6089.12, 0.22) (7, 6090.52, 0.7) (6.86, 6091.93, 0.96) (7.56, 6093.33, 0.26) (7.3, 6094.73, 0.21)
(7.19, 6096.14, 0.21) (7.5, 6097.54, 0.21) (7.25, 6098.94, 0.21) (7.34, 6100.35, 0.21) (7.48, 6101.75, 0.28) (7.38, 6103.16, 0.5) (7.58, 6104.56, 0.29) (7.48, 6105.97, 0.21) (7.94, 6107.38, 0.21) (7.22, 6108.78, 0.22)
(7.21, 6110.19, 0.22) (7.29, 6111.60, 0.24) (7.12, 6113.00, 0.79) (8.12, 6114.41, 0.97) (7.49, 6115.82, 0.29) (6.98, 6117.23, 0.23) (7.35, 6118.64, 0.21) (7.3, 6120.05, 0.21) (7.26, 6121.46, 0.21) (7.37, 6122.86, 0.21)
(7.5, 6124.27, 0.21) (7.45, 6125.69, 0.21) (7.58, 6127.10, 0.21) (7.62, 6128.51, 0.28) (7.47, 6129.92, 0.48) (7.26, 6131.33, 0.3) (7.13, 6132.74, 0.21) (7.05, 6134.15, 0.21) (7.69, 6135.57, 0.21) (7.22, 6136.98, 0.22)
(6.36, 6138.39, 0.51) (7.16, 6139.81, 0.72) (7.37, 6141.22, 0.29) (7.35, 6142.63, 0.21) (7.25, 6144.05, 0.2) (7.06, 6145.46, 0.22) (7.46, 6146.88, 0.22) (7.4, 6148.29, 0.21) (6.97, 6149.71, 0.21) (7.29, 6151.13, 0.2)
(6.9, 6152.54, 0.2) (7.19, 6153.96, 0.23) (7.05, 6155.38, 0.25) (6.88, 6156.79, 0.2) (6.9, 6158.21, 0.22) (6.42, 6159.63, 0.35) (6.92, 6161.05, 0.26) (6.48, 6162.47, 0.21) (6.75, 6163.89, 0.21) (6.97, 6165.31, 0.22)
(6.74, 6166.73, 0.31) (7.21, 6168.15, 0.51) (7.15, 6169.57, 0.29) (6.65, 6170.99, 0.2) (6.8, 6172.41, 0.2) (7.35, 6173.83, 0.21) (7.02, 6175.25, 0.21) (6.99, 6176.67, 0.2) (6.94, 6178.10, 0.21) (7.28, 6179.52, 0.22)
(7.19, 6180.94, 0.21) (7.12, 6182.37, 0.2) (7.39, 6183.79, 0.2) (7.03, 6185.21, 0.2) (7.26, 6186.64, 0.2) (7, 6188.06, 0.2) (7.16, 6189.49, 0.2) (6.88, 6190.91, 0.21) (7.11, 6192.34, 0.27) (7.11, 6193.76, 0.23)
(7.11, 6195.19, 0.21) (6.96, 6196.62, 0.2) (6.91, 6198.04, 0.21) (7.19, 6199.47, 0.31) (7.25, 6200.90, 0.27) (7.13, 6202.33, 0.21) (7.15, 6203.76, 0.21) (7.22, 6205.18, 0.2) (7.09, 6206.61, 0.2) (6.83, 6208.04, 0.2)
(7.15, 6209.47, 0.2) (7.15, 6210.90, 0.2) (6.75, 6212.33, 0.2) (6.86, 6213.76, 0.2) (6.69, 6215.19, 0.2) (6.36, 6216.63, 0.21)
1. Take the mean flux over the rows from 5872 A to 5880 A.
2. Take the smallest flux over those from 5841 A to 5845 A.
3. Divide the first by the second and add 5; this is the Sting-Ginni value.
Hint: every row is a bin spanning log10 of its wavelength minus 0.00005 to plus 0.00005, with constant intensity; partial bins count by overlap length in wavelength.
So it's 5.94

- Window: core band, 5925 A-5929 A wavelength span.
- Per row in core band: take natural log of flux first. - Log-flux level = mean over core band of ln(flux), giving 1.99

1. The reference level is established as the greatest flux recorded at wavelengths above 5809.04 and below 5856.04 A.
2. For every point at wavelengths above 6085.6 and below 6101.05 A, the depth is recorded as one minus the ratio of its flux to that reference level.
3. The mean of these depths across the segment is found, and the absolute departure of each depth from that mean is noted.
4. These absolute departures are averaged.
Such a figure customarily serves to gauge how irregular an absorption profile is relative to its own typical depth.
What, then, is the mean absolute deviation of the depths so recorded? 0.0216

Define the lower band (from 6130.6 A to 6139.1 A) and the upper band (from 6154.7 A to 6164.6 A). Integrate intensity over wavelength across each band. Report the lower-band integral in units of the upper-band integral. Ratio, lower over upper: 0.90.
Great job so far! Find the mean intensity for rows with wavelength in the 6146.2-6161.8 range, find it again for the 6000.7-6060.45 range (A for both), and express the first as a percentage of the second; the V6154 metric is 94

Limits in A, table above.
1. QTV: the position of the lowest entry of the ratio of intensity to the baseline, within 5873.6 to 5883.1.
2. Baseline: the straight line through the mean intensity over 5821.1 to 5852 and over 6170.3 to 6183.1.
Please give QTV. 5882.40 A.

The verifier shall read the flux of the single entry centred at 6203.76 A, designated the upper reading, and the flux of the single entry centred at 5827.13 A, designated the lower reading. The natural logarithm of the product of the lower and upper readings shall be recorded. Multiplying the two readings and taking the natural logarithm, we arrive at 4.02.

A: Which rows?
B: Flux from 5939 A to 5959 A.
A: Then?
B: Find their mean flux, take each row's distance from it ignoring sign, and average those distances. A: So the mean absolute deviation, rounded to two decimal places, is 0.15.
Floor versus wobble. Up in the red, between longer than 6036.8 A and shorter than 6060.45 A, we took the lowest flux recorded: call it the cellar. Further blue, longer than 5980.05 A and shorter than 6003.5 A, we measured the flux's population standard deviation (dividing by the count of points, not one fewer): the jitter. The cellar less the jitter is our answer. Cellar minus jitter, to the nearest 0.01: 6.55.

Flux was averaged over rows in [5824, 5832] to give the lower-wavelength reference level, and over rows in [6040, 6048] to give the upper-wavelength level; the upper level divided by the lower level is 1.01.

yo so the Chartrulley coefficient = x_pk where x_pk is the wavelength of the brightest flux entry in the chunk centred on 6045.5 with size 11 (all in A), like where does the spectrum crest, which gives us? 6047.20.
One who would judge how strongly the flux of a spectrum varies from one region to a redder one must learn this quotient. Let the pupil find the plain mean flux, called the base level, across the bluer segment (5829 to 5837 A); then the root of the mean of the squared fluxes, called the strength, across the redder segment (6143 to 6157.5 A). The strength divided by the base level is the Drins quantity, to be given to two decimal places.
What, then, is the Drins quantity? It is 0.92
